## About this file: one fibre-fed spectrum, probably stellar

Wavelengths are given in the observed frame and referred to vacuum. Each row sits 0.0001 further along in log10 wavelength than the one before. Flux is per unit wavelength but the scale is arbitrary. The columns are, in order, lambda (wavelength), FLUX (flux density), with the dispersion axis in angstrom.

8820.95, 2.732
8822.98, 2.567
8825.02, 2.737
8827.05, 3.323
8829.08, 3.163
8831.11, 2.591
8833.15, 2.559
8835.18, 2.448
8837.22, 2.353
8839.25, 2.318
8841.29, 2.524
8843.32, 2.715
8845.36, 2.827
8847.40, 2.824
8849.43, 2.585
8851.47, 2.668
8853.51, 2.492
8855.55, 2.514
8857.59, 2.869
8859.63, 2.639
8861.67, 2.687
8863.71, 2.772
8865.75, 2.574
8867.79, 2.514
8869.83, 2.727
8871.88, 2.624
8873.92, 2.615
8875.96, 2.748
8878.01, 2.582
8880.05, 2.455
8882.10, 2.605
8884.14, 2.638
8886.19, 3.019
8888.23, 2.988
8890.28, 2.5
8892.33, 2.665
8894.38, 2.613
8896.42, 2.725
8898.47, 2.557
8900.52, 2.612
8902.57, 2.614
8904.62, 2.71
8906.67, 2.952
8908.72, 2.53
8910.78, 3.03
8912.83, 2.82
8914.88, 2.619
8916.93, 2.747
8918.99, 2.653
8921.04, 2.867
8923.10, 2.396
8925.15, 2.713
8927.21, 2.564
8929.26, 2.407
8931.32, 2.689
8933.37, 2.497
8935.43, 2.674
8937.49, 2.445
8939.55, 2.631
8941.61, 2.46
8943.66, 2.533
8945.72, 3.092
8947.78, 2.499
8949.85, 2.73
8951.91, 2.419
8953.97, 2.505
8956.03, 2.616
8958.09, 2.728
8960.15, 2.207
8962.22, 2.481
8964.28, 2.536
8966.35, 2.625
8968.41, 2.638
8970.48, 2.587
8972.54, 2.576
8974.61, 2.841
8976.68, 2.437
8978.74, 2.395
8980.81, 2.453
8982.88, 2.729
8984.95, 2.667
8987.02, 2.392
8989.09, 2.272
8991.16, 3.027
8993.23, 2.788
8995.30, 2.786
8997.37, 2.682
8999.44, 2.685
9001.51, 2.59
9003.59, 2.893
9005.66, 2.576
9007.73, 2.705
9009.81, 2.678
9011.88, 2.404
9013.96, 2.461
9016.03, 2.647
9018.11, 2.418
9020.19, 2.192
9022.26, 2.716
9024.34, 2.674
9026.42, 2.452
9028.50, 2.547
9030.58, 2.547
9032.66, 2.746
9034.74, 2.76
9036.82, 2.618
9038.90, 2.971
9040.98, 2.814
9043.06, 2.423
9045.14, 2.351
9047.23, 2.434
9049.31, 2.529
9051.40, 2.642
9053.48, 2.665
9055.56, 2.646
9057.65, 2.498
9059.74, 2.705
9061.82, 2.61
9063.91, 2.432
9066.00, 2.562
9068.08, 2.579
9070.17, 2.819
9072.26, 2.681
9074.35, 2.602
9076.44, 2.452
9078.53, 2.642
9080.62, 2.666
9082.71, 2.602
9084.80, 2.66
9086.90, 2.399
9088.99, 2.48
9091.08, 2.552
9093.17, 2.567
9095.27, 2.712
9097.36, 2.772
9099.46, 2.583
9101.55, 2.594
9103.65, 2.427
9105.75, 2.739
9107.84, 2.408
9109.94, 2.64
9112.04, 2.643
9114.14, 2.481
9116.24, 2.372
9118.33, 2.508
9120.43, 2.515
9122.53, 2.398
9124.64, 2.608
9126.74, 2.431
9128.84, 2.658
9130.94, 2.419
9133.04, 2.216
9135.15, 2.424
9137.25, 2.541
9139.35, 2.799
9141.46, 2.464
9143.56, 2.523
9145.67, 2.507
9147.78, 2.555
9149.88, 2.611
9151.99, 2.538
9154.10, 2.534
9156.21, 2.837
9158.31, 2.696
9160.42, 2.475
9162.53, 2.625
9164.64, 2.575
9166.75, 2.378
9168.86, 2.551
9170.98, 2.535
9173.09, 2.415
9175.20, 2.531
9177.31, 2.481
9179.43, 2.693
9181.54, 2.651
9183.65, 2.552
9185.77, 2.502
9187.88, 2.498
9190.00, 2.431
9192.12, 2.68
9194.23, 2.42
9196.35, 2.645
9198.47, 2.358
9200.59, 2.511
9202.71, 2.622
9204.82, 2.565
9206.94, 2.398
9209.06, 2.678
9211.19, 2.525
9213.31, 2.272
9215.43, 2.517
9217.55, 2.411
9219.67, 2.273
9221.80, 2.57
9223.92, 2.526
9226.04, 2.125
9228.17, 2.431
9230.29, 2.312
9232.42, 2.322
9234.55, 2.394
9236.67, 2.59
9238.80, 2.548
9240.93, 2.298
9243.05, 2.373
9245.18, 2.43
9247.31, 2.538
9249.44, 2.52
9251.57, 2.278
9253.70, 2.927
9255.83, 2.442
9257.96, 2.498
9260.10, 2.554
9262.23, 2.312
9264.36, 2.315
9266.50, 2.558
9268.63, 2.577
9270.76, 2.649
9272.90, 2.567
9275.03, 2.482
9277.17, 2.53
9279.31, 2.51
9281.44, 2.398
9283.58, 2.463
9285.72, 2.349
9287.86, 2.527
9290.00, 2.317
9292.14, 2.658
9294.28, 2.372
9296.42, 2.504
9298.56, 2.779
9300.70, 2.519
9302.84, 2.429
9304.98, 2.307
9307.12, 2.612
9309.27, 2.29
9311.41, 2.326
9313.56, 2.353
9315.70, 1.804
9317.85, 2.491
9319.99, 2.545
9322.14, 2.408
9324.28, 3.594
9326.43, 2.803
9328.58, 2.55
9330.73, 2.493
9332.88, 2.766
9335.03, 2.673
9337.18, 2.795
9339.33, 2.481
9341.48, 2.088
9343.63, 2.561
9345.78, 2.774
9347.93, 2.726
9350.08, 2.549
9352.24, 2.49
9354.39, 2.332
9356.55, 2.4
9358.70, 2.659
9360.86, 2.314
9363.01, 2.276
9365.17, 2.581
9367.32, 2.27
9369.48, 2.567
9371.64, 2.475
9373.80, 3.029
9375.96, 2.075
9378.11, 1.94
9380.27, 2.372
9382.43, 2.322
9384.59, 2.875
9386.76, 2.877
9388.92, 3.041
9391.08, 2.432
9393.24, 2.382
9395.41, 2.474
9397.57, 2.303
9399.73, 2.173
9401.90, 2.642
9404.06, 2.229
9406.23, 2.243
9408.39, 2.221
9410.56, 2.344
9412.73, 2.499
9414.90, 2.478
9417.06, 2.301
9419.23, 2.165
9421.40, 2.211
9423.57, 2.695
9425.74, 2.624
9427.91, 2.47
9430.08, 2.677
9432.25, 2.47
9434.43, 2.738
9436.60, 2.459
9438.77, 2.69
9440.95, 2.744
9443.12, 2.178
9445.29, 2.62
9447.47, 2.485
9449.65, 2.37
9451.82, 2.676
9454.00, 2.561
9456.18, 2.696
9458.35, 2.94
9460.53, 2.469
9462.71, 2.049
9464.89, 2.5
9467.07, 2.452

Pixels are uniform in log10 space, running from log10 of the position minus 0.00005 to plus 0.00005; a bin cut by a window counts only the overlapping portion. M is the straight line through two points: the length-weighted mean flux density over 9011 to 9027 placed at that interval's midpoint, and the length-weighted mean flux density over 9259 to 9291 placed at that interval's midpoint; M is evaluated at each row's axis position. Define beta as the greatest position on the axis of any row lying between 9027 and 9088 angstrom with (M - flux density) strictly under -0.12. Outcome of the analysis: 9084.80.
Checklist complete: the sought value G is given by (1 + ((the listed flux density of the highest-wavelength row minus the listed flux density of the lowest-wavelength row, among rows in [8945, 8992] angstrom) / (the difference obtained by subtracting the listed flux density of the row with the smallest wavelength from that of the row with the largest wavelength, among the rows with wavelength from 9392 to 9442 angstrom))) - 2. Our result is -1.2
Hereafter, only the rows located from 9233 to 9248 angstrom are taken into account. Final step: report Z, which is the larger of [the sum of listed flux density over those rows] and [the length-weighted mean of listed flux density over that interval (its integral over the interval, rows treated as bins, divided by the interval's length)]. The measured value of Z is 17.2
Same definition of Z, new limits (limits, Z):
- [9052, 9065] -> 15.6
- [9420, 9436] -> 17.9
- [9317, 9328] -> 13.8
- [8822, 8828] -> 8.6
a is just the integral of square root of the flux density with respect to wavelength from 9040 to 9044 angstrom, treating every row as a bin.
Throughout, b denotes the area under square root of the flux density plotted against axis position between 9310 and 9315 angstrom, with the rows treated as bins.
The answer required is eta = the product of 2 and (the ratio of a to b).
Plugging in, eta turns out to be 1.71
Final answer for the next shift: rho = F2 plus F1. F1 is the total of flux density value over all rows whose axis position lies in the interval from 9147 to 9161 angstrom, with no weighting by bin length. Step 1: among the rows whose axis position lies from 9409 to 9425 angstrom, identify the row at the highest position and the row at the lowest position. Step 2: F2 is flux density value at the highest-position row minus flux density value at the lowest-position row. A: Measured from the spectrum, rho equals 18.6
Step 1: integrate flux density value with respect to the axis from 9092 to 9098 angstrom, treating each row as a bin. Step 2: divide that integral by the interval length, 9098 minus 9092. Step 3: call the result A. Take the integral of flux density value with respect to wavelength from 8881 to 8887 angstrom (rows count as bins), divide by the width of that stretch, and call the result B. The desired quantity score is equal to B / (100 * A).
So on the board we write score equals 0.0102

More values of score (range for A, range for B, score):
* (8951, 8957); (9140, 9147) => 0.0100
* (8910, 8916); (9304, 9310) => 0.0086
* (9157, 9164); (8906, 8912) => 0.0108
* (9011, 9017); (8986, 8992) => 0.0102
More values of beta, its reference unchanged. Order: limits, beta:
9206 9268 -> 9253.70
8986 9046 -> 9040.98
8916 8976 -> 8974.61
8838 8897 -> 8896.42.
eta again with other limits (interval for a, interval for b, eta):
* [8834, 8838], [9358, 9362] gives 1.98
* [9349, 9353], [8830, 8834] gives 1.97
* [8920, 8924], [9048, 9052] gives 2.03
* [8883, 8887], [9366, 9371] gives 1.72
